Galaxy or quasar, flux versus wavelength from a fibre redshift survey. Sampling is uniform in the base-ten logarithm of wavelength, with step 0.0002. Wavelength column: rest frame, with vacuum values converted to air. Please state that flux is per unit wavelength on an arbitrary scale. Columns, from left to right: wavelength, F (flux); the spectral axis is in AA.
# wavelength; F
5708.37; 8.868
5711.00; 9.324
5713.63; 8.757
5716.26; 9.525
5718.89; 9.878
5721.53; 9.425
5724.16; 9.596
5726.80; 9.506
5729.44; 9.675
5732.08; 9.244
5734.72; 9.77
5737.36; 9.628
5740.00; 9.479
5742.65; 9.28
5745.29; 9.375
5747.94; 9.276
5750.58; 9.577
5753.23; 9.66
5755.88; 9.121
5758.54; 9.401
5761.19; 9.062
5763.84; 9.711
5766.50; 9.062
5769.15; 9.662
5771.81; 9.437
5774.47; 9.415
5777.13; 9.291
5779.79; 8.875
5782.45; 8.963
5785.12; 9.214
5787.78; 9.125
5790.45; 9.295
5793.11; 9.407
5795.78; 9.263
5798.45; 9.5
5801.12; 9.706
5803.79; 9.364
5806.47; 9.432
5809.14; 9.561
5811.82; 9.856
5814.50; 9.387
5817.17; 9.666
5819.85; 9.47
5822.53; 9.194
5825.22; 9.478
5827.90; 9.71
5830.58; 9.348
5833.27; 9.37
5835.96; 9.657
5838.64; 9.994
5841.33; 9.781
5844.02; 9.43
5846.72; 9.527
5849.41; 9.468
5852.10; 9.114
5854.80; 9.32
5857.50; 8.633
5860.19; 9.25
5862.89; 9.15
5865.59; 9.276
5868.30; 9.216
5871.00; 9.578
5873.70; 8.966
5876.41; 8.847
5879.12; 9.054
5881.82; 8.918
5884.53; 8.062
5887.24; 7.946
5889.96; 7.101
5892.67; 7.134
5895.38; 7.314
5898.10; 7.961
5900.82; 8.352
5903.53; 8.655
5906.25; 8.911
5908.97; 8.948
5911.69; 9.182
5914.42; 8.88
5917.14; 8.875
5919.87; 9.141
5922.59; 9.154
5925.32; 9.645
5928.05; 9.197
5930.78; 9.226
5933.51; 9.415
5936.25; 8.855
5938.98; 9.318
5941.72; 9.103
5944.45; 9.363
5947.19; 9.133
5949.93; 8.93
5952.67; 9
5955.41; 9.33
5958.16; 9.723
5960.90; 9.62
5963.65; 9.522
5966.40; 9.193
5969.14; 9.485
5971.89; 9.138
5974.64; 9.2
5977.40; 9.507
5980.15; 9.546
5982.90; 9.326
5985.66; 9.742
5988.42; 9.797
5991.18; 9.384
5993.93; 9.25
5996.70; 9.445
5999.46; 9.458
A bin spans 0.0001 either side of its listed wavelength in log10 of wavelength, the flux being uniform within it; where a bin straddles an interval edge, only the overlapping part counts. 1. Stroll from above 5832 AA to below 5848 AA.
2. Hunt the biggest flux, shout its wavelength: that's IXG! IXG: 5838.64 AA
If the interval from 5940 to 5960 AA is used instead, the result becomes 5958.16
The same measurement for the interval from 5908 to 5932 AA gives 5925.32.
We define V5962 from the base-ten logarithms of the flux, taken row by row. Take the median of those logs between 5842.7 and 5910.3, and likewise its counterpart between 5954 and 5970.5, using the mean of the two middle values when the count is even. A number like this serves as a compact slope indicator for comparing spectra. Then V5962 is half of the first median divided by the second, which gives 0.487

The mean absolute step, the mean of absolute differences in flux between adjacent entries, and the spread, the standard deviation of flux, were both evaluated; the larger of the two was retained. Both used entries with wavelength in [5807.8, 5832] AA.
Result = 0.30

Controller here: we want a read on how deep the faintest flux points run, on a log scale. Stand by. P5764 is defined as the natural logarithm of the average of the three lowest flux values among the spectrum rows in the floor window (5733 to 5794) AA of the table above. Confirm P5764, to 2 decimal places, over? 2.19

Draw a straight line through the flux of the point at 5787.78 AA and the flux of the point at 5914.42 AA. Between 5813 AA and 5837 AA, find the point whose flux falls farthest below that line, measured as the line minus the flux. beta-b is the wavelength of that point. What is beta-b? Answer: 5822.53 AA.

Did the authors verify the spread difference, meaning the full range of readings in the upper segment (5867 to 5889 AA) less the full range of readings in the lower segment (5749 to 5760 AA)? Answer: 1.09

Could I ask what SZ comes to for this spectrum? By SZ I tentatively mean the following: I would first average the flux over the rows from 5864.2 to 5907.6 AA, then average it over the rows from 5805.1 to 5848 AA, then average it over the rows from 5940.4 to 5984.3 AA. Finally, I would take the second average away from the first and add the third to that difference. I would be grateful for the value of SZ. 8.2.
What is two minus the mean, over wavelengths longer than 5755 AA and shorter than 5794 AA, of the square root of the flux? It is -1.044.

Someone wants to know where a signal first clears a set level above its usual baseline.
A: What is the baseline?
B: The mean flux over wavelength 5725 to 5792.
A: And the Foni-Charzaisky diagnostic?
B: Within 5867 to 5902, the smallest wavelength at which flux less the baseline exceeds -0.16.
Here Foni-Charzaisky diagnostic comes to 5868.30 AA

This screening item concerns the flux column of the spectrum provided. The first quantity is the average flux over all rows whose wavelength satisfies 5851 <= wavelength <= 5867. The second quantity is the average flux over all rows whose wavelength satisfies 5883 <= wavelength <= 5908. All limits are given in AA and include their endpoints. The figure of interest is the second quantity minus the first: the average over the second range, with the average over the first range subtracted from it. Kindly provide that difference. -1.2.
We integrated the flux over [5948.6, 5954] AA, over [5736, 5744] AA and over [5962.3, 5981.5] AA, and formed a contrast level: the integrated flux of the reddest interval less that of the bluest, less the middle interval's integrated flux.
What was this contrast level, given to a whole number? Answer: 56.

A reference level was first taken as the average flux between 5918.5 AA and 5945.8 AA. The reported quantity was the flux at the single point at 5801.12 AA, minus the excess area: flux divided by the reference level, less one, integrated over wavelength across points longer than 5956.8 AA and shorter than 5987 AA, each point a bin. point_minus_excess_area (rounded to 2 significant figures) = 9.0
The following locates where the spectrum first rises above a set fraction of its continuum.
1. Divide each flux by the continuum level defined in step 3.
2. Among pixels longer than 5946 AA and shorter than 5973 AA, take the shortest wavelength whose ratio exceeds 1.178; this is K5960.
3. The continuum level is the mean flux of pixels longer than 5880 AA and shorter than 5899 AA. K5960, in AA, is 5955.41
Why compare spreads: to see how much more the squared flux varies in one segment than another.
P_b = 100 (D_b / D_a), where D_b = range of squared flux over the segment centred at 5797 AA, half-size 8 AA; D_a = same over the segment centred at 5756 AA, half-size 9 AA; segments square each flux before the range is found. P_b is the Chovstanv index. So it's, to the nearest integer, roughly 69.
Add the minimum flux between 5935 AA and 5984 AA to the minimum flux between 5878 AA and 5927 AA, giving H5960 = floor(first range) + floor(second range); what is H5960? 16.0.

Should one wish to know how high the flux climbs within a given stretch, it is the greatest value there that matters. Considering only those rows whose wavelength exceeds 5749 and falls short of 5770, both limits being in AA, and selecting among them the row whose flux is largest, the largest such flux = 9.711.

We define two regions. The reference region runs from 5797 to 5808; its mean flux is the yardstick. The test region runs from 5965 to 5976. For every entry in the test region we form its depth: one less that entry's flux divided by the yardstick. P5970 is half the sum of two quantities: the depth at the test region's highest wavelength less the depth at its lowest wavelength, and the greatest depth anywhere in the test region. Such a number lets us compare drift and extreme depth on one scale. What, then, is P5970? 0.019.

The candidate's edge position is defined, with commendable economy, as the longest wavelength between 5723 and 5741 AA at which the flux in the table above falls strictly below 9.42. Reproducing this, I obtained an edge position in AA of 5732.08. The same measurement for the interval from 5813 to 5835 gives 5833.27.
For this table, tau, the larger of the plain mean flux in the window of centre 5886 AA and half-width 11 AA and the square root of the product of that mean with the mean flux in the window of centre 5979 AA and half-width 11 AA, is 8.73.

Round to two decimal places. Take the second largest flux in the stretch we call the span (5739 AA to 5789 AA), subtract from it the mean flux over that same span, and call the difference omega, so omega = 0.35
